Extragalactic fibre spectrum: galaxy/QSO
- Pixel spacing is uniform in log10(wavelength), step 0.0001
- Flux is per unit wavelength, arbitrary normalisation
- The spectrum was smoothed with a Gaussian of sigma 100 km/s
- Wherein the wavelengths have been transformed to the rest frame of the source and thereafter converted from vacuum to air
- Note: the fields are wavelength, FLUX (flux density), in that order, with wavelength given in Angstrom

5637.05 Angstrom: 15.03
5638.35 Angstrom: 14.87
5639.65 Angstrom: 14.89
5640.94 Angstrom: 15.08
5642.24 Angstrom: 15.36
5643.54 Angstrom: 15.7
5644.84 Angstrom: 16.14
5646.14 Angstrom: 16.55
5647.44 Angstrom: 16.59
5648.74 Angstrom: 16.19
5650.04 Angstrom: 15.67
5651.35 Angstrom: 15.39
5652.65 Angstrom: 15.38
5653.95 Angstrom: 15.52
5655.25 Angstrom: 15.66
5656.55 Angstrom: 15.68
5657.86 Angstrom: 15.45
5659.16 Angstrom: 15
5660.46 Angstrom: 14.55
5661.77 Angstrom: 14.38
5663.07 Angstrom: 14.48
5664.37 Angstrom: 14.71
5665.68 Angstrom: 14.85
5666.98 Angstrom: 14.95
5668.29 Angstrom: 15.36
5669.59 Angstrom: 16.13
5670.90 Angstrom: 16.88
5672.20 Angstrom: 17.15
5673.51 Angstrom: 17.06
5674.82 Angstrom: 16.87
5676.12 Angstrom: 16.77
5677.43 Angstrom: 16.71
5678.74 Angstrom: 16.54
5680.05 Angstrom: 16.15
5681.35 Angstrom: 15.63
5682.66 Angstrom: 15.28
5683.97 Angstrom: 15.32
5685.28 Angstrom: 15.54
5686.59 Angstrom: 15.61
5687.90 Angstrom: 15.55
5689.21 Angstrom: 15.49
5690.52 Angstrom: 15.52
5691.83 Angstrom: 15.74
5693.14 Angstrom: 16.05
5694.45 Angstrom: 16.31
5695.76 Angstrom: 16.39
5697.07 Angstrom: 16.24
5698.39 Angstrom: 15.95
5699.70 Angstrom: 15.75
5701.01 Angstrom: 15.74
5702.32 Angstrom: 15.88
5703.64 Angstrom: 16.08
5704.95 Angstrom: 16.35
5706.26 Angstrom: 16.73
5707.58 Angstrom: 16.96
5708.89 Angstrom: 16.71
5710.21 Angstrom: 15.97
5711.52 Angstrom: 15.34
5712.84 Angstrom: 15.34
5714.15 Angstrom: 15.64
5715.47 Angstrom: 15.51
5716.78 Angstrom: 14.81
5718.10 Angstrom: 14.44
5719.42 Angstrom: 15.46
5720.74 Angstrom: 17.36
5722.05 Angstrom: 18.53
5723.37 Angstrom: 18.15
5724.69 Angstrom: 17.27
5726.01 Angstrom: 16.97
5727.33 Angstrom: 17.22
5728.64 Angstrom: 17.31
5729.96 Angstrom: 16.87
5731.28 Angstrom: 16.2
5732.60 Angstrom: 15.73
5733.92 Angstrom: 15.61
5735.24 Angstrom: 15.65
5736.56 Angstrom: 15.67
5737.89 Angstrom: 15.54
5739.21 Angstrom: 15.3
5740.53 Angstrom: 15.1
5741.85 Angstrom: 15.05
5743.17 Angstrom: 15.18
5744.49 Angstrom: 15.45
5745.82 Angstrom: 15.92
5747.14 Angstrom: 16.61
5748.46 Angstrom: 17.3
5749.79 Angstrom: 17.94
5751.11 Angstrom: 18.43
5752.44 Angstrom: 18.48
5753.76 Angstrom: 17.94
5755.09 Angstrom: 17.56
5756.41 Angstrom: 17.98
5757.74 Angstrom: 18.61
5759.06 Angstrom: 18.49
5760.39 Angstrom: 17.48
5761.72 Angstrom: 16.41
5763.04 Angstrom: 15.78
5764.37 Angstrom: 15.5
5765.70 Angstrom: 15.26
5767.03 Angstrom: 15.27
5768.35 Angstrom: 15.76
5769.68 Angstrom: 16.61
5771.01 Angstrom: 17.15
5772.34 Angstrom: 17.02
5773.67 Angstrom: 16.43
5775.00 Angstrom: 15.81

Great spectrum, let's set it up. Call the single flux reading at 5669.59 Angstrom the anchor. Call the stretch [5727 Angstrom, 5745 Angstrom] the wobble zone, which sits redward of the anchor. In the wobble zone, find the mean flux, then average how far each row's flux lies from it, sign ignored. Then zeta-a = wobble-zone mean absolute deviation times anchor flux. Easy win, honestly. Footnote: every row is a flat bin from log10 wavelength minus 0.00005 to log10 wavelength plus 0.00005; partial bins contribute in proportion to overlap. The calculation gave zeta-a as 9.7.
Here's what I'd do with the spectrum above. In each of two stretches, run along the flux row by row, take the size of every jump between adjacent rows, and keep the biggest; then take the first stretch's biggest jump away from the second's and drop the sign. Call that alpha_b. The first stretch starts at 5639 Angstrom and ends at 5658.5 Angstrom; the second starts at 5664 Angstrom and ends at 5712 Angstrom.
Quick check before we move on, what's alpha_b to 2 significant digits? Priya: 0.25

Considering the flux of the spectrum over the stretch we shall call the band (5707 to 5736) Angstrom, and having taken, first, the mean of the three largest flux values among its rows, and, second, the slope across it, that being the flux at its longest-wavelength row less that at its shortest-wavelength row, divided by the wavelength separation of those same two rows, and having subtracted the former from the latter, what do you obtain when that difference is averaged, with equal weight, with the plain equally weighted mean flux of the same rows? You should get -0.87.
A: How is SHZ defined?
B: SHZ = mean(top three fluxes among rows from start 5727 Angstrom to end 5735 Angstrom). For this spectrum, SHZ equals 17.1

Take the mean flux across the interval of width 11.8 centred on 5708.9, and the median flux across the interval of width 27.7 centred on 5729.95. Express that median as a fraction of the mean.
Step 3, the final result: 0.97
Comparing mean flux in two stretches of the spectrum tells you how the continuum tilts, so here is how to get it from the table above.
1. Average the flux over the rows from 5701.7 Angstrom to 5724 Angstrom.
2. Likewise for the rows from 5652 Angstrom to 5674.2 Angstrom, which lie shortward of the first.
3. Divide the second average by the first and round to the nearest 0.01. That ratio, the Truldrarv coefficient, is 0.96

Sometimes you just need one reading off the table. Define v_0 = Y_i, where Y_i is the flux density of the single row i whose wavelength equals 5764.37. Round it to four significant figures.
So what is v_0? 15.50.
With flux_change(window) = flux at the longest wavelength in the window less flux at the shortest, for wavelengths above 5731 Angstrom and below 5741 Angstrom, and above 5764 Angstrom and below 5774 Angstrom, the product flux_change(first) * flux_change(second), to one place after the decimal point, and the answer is -1.0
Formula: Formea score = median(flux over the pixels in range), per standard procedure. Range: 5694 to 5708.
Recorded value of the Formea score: 16.2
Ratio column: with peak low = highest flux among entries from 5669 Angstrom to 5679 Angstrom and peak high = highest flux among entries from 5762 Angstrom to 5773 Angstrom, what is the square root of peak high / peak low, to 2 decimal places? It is 1.00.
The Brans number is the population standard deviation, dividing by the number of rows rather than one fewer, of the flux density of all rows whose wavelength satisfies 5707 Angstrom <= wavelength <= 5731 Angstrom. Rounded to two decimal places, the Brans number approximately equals 1.12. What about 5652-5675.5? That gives 0.89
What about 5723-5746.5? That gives 0.91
